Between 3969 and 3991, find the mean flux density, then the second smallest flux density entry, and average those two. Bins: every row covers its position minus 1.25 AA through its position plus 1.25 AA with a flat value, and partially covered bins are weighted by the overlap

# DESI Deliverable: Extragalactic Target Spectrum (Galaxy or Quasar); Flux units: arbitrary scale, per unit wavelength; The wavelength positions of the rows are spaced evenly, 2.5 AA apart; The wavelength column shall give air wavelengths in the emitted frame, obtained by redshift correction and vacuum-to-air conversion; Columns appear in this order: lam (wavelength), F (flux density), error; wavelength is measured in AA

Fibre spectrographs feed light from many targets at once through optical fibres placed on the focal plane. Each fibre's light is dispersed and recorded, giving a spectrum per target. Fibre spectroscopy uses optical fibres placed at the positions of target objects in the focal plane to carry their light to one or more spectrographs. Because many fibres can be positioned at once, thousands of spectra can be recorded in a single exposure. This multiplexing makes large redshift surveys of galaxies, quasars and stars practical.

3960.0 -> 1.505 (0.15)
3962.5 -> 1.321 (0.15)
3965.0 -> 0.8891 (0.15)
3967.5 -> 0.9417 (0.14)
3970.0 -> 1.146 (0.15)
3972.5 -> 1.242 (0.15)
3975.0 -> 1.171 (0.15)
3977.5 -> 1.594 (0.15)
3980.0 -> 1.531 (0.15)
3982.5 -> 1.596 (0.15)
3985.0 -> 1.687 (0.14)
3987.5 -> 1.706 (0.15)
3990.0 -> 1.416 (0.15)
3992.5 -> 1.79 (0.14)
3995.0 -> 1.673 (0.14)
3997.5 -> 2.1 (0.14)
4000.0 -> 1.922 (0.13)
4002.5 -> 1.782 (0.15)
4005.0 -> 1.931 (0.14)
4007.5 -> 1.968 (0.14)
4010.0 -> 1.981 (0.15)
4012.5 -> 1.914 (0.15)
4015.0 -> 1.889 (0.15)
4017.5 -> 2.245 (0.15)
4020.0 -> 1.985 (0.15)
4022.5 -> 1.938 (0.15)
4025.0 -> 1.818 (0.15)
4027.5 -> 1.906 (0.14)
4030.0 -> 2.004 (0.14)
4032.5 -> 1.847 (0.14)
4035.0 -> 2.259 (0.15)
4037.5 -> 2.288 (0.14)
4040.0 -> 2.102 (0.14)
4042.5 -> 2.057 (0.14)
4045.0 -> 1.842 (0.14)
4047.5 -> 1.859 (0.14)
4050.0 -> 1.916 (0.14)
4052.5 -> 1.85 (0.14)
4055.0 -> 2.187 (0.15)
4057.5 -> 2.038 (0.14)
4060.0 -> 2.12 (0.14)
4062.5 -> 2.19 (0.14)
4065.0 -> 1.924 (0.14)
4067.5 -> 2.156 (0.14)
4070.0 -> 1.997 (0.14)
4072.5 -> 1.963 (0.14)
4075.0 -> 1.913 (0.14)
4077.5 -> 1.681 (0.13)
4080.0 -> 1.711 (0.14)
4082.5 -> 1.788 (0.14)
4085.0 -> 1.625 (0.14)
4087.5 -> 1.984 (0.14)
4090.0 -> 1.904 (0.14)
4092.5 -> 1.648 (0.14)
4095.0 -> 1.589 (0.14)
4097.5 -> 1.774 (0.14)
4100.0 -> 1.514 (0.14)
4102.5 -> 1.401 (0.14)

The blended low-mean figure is 1.31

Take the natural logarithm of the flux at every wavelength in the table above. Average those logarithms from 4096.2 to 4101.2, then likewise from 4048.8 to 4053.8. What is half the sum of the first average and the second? 0.56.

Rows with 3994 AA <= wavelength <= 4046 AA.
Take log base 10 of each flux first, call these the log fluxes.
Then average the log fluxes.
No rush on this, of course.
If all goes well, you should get 0.29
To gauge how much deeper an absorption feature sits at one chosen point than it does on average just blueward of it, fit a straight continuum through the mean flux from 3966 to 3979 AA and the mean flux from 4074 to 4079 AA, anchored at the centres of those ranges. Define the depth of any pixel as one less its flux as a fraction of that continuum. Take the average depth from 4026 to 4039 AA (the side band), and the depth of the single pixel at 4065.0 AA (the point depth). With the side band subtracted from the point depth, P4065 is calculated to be 0.2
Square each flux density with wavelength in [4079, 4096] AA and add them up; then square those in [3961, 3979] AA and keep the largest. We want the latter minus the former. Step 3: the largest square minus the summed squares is -19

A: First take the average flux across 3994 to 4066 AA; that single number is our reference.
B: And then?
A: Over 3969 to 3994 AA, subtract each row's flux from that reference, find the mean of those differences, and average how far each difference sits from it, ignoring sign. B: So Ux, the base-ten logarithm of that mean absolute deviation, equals -0.71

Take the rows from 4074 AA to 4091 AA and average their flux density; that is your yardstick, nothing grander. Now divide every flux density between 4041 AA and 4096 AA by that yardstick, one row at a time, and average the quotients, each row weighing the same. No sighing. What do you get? 1.06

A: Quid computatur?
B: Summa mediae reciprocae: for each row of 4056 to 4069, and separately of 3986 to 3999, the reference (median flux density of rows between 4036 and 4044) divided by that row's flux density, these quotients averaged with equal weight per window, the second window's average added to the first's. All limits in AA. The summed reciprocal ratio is 2.24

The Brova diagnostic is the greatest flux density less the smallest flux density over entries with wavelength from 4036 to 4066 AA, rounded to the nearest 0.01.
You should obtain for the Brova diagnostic 0.45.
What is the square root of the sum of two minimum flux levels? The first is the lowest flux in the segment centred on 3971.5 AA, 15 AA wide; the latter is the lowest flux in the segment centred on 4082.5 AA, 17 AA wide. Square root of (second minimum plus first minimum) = 1.59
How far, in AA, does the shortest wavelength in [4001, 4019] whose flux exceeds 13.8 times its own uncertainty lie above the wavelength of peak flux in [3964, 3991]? 20.0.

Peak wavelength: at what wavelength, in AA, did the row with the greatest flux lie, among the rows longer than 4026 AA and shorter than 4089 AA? 4037.5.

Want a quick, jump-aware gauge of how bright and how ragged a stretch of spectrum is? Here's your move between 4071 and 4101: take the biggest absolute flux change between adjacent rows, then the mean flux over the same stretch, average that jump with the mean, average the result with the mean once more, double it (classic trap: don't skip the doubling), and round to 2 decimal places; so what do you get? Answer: 2.82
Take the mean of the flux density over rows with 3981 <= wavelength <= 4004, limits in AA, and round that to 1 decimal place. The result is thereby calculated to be 1.7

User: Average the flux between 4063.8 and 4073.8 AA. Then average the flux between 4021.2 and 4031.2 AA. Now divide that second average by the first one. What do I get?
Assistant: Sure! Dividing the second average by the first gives 0.95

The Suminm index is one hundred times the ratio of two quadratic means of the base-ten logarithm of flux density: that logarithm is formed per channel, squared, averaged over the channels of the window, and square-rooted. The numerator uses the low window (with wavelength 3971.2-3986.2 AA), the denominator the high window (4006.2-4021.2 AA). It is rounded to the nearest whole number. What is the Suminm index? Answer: 58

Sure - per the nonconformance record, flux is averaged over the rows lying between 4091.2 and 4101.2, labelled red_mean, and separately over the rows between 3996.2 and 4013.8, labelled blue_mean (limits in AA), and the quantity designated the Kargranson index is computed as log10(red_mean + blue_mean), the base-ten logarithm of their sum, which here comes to 0.553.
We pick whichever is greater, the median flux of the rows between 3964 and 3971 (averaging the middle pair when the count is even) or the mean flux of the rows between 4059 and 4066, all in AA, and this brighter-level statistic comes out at 2.08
